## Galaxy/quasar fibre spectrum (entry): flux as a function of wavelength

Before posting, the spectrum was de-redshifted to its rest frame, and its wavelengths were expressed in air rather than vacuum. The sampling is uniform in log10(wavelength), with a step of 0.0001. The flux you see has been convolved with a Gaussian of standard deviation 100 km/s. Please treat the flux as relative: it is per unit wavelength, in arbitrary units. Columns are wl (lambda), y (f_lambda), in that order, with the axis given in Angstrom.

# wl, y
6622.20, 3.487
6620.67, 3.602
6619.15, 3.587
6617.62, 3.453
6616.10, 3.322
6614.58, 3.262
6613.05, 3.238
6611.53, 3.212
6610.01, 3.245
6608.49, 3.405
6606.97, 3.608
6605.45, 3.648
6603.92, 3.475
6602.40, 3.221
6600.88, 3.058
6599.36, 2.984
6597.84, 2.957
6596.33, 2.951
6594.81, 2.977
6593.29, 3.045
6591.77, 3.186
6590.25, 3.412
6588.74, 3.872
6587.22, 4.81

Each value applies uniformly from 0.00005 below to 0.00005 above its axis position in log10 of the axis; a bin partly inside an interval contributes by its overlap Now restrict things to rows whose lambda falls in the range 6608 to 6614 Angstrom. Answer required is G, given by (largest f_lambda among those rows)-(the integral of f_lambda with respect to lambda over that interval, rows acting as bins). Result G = -16.2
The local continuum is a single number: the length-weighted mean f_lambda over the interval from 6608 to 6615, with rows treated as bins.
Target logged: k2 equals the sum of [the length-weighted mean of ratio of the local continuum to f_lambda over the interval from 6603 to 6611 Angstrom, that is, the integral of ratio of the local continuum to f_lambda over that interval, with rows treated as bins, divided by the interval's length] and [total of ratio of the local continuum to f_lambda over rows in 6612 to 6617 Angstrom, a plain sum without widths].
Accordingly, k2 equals 3.9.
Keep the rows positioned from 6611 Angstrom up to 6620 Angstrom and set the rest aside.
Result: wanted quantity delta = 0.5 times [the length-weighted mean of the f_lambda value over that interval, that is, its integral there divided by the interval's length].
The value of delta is 1.68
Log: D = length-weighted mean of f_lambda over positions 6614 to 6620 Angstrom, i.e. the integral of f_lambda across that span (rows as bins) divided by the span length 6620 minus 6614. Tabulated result 3.42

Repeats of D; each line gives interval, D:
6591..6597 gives 3.04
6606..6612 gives 3.39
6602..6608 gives 3.50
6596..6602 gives 3.01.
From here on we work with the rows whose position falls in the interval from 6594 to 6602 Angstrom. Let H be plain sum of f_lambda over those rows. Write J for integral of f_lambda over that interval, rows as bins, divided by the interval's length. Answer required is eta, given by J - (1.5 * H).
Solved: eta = -19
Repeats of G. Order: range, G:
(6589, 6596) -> -18.9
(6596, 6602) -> -15.0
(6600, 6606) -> -16.3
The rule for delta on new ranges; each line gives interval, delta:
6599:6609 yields 1.68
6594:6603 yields 1.51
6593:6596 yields 1.50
